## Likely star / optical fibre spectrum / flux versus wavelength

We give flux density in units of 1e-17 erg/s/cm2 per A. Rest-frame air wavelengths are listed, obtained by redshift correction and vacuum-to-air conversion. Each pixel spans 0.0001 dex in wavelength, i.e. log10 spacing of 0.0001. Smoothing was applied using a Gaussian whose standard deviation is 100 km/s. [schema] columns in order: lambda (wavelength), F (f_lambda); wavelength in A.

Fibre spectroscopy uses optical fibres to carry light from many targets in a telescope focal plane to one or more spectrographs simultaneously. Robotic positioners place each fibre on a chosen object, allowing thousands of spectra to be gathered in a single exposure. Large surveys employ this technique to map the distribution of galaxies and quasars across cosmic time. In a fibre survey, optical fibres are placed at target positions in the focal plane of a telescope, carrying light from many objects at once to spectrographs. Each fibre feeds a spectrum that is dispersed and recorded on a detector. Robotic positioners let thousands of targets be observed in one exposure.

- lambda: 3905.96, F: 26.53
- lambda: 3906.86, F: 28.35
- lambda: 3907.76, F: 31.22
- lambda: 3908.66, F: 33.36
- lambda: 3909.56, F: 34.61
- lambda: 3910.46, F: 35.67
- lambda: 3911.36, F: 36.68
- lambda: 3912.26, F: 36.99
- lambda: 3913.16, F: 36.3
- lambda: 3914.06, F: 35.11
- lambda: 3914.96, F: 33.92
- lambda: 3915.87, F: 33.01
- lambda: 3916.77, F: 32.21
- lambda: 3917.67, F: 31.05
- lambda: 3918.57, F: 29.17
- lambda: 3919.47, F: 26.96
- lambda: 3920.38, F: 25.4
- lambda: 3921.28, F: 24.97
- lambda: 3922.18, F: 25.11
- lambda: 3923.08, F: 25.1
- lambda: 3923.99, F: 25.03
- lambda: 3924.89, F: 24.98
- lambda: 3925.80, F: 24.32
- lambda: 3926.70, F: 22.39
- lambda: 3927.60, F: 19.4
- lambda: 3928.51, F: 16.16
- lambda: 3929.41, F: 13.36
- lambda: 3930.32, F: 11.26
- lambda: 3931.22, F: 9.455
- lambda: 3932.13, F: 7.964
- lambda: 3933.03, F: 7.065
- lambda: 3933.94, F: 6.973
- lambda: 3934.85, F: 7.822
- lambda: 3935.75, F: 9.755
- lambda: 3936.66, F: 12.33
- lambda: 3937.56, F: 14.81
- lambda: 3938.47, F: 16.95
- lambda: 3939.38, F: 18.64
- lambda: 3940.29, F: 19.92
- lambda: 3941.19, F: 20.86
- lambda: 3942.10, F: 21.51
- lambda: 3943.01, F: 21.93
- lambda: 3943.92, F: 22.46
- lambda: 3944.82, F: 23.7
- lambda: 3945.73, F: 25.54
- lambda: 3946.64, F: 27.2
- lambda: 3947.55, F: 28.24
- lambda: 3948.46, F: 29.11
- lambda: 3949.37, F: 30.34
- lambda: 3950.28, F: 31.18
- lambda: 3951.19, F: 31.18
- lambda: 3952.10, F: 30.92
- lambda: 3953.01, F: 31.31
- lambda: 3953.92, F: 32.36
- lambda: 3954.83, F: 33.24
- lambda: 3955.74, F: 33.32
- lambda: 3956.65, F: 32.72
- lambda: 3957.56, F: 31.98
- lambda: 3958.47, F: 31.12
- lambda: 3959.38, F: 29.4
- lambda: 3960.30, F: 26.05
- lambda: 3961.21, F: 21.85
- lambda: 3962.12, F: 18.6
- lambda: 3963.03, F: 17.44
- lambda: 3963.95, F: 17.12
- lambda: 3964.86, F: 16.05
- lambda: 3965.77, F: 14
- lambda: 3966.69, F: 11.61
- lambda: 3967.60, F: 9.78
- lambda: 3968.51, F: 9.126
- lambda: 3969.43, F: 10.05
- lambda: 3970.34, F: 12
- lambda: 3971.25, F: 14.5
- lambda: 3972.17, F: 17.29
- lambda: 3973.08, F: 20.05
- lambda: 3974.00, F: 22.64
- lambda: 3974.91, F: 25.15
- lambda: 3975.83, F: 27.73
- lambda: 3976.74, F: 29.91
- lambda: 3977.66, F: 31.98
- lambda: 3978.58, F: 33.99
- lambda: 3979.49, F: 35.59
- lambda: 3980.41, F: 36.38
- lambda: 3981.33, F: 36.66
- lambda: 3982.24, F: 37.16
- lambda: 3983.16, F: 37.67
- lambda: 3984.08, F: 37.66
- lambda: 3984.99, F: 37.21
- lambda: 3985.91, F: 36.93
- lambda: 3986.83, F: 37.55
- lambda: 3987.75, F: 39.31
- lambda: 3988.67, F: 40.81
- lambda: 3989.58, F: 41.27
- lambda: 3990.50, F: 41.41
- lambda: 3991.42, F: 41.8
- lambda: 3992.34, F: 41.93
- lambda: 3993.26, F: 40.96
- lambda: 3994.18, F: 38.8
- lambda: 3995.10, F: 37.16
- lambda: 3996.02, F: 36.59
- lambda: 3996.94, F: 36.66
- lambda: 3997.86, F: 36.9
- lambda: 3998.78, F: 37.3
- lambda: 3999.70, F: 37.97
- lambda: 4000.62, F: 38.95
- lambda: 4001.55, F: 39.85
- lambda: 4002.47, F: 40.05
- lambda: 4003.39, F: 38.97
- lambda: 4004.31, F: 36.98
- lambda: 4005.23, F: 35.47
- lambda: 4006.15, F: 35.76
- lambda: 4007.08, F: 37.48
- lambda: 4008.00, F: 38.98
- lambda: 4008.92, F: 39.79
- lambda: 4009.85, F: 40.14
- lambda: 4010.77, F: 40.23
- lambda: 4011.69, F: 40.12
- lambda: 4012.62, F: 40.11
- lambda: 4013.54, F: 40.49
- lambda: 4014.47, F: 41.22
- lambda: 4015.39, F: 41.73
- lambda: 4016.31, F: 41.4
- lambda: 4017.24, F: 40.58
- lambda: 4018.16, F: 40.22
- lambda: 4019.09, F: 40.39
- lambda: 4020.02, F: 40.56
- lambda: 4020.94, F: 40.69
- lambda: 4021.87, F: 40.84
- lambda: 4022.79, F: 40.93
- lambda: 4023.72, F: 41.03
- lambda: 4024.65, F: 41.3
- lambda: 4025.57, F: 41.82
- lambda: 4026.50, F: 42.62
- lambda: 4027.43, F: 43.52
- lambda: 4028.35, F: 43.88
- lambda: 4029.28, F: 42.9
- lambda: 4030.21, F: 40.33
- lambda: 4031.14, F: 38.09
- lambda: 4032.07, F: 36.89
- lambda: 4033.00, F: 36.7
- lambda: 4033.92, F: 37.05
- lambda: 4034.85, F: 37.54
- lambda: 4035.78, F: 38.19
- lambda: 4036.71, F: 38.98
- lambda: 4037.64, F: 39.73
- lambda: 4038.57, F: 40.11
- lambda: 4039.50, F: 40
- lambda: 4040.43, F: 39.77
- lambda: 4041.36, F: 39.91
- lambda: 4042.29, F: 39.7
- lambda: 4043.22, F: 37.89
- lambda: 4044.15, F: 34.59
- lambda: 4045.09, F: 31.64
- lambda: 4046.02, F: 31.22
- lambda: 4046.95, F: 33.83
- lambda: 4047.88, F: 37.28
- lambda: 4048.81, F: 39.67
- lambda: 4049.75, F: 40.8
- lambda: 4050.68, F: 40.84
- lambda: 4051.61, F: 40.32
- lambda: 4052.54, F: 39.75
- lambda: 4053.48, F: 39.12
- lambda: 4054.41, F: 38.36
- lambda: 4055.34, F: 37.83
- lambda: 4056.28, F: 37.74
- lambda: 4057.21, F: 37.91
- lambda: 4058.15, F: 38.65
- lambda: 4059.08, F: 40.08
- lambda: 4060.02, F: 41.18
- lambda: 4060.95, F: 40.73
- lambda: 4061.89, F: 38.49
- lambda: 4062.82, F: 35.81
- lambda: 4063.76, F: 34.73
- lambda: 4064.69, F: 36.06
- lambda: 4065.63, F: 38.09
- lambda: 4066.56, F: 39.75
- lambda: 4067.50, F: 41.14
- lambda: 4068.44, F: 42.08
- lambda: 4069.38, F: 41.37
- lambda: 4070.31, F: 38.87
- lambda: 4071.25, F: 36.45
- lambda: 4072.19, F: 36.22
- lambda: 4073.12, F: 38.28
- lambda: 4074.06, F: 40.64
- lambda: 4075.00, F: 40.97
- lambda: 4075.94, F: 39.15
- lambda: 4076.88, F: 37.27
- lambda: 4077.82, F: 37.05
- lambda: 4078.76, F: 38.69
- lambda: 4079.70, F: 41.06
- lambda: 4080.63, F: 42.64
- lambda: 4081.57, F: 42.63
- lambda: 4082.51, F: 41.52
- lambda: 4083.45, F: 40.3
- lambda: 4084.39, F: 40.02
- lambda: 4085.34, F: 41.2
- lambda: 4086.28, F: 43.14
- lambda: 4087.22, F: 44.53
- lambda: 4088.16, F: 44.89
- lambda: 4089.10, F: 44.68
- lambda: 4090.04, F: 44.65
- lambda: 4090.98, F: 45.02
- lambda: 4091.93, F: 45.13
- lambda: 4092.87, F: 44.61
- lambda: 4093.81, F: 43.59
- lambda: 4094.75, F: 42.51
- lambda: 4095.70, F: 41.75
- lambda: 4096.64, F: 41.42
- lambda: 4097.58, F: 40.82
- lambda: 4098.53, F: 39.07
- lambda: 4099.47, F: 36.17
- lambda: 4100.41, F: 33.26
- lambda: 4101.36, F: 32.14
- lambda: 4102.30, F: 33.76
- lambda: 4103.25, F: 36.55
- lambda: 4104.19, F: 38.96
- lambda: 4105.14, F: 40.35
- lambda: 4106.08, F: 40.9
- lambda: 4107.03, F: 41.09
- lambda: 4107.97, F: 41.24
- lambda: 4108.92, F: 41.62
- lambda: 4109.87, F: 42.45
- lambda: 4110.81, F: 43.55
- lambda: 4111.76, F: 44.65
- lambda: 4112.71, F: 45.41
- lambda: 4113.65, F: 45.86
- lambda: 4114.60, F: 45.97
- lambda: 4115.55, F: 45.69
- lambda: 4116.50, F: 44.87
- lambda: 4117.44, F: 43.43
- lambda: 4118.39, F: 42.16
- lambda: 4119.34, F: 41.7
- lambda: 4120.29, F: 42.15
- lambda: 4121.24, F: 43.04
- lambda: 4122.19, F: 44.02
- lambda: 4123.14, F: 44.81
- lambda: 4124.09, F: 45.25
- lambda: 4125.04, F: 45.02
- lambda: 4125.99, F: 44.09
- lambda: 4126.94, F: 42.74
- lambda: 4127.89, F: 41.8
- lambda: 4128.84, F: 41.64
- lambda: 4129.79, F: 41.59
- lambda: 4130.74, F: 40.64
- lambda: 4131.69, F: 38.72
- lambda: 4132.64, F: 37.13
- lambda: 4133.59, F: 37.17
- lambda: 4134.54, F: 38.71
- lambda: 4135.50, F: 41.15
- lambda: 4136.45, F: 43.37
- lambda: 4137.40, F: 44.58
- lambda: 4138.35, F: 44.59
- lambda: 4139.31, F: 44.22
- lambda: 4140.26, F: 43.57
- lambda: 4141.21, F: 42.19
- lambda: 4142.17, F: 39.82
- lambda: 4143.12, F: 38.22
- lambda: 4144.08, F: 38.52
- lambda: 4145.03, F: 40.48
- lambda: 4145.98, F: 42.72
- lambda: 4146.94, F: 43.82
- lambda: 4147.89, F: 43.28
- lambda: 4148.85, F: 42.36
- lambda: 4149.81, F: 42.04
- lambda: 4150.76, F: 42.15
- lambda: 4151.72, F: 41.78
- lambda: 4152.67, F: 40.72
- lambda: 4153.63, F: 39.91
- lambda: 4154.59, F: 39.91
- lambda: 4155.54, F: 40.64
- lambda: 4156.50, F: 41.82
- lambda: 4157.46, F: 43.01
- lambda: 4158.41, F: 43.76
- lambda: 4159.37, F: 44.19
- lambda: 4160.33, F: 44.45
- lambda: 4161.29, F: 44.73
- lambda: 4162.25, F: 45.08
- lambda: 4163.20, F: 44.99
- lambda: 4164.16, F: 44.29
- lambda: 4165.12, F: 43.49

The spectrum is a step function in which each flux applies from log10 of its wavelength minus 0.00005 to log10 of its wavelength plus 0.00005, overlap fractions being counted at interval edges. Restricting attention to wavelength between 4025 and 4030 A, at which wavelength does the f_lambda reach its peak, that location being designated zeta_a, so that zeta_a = 4028.35 A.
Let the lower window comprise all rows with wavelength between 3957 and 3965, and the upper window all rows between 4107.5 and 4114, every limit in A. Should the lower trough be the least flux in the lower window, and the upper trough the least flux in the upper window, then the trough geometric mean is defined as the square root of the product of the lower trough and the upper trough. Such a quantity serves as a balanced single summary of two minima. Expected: 26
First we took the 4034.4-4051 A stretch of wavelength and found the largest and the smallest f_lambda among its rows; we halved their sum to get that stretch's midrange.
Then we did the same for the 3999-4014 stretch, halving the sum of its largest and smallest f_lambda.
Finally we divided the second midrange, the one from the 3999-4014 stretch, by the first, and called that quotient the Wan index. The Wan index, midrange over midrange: 1.05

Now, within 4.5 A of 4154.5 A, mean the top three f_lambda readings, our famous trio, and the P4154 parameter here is 43.0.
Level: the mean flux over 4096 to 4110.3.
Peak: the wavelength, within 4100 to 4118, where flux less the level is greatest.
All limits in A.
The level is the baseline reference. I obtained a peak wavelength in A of 4114.60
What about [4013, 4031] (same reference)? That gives 4028.35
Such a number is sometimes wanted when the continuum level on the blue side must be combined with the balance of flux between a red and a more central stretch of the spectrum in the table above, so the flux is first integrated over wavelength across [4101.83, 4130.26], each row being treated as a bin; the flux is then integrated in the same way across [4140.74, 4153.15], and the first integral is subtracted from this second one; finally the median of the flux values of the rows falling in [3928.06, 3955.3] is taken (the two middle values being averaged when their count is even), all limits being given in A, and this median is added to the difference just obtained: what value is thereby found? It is -675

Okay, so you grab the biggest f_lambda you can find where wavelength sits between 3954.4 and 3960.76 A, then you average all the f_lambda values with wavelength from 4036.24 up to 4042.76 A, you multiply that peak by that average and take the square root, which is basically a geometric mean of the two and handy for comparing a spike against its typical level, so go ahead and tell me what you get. 36.4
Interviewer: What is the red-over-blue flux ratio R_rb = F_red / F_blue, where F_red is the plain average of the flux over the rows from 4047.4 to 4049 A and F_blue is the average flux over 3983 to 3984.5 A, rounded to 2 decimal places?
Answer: 1.02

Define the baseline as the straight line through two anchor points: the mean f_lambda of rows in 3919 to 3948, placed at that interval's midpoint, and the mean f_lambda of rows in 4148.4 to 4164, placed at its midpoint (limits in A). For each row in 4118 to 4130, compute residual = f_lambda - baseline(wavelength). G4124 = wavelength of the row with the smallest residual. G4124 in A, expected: 4129.79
